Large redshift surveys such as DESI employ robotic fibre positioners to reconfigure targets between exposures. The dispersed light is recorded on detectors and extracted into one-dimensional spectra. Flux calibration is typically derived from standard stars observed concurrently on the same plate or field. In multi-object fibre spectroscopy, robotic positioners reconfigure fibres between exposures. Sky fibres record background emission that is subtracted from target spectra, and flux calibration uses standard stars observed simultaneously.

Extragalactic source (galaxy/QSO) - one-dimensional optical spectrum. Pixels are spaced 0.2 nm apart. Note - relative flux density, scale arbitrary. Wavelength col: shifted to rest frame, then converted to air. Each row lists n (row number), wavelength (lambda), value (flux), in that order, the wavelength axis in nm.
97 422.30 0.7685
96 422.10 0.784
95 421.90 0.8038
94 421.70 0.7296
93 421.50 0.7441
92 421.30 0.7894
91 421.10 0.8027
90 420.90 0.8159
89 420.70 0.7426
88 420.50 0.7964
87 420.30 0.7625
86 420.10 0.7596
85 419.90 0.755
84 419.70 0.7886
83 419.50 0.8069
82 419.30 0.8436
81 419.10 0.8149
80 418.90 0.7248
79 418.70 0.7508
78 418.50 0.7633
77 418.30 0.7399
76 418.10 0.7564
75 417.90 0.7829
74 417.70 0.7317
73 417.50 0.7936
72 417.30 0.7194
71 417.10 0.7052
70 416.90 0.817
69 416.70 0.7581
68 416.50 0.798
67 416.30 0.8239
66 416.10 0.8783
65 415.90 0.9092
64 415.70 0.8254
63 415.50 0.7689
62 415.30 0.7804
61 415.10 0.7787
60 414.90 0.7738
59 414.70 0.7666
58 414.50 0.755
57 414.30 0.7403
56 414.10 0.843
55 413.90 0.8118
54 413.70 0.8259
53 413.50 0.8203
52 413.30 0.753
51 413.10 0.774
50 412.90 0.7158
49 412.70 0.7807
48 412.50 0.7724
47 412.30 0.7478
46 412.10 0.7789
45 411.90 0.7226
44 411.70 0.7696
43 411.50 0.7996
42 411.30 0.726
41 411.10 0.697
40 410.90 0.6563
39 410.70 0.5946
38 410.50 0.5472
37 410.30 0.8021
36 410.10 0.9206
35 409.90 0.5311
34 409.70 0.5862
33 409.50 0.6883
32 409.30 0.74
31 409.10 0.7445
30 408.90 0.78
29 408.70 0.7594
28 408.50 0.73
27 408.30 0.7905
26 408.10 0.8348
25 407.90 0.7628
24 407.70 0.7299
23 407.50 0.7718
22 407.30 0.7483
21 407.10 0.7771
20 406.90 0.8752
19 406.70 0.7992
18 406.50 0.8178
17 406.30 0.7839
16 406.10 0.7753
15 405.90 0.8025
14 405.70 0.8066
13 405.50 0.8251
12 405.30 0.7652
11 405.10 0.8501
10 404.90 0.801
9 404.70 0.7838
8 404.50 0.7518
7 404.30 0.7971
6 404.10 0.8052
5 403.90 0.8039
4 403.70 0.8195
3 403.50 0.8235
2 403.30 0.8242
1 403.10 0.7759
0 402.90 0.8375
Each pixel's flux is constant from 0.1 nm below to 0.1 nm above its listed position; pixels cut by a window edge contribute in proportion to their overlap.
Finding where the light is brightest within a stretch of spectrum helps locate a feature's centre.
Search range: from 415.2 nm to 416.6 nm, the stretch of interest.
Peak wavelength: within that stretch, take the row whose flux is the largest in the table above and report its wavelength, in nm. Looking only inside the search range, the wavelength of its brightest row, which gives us 415.90 nm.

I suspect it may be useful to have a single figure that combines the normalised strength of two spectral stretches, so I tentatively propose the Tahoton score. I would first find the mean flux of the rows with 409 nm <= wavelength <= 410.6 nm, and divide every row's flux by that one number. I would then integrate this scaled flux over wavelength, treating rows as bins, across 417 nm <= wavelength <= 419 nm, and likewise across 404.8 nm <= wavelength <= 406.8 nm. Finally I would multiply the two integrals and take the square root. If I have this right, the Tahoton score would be 2.23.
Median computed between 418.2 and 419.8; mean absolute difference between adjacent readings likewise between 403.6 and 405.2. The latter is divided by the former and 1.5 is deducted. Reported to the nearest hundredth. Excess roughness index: -1.47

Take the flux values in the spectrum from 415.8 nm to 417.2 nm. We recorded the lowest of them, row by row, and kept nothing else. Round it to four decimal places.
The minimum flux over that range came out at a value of 0.7052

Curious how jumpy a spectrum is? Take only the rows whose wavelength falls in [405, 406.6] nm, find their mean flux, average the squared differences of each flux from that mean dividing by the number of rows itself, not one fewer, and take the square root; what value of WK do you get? 0.026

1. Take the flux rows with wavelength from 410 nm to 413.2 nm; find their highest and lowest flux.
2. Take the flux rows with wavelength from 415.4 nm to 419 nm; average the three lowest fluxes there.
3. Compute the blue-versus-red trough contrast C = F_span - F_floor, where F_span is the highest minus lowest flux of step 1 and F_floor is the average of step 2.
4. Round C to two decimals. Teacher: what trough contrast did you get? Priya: -0.34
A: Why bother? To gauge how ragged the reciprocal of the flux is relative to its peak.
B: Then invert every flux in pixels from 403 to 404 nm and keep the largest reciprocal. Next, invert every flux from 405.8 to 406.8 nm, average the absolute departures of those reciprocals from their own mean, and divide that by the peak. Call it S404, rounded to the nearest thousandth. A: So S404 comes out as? 0.016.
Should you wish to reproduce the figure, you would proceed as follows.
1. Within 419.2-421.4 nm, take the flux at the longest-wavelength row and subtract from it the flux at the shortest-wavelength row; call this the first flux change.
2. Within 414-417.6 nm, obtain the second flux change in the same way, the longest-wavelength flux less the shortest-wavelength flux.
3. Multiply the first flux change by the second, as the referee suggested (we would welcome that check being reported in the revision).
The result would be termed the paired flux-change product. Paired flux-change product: 0.0027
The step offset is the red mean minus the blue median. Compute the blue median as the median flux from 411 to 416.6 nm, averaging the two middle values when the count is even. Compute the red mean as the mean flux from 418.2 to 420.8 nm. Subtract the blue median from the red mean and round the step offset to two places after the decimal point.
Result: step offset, 0.00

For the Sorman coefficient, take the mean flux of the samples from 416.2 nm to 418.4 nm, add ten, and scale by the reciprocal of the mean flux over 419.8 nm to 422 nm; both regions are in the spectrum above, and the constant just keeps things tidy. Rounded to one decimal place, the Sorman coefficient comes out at 13.9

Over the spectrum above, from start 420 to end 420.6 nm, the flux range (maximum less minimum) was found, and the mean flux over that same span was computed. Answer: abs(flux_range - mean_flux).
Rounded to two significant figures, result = 0.74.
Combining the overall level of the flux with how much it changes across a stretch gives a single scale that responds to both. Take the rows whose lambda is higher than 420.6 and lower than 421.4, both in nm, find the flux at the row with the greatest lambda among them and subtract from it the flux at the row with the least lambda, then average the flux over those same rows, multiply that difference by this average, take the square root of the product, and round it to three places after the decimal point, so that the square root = 0.192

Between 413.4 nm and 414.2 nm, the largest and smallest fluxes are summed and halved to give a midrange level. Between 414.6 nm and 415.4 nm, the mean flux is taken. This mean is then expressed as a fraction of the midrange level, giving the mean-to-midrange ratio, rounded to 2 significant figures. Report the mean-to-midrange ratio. 0.94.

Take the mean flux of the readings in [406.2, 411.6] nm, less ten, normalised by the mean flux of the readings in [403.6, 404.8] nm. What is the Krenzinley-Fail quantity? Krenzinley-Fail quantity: -11.7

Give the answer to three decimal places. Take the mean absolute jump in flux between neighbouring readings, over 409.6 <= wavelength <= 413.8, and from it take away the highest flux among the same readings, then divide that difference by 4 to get -0.212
